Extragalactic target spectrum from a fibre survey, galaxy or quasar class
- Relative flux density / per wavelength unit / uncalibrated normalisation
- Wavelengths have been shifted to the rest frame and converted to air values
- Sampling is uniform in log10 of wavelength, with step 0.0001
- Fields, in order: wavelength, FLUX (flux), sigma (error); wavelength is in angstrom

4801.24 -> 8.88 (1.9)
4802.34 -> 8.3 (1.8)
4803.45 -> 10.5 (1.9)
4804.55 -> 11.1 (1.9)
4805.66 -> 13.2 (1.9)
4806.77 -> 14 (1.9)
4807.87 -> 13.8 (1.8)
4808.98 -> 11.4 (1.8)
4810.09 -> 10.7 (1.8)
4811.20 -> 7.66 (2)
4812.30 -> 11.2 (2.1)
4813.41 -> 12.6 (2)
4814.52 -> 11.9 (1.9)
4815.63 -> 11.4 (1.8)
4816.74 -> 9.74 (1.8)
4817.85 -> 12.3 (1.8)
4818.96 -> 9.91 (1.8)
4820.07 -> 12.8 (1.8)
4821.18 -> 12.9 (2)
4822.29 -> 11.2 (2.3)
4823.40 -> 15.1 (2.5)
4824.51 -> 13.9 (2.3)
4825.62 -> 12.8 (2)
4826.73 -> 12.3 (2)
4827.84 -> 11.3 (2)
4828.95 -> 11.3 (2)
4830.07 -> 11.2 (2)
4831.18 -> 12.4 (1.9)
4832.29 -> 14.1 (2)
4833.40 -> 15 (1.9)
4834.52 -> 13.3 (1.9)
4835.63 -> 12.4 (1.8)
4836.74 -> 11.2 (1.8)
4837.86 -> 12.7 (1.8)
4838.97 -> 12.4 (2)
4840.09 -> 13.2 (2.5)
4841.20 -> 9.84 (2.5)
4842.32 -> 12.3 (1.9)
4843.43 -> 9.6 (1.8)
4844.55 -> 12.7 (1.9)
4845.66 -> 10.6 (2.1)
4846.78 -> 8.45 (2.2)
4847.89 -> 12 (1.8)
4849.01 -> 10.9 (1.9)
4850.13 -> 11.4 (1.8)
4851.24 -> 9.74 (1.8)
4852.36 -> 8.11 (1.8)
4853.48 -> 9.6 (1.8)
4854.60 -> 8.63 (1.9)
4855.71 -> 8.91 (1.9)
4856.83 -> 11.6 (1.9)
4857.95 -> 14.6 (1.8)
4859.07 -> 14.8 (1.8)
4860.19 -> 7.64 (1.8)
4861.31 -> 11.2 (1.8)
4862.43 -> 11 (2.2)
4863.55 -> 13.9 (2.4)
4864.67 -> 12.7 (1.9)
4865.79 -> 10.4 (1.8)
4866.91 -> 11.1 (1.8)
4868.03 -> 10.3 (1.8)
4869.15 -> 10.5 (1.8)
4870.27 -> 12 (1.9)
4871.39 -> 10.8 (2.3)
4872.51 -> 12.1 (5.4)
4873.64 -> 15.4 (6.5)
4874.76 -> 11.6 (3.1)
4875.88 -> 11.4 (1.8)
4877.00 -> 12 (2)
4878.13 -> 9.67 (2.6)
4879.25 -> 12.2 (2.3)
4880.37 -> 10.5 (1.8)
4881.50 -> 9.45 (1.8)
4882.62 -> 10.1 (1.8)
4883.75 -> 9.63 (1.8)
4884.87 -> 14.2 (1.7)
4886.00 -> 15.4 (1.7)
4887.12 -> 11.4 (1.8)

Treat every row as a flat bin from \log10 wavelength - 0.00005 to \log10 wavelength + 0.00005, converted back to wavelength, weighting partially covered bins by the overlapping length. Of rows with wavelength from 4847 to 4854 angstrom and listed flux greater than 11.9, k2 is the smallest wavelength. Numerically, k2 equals 4847.89 angstrom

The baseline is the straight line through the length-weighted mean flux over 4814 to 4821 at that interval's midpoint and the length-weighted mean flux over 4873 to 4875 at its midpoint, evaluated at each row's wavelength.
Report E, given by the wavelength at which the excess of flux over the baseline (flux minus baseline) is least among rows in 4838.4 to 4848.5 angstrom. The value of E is 4846.78 angstrom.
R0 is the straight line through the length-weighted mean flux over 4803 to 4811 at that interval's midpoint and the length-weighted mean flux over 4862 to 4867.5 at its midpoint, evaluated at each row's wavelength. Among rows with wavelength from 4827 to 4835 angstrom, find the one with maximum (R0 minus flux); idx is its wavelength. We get 4830.07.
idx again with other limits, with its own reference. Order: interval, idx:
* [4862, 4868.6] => 4868.03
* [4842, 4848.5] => 4846.78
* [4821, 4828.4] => 4822.29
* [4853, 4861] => 4860.19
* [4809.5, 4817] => 4811.20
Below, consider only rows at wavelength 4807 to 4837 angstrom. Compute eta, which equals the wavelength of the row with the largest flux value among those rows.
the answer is 4823.40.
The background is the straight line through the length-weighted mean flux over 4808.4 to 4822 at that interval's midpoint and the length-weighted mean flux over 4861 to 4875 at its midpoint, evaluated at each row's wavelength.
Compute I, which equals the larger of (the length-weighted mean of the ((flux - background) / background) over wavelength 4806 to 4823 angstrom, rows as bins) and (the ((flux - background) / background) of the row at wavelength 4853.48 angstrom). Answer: 0.04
